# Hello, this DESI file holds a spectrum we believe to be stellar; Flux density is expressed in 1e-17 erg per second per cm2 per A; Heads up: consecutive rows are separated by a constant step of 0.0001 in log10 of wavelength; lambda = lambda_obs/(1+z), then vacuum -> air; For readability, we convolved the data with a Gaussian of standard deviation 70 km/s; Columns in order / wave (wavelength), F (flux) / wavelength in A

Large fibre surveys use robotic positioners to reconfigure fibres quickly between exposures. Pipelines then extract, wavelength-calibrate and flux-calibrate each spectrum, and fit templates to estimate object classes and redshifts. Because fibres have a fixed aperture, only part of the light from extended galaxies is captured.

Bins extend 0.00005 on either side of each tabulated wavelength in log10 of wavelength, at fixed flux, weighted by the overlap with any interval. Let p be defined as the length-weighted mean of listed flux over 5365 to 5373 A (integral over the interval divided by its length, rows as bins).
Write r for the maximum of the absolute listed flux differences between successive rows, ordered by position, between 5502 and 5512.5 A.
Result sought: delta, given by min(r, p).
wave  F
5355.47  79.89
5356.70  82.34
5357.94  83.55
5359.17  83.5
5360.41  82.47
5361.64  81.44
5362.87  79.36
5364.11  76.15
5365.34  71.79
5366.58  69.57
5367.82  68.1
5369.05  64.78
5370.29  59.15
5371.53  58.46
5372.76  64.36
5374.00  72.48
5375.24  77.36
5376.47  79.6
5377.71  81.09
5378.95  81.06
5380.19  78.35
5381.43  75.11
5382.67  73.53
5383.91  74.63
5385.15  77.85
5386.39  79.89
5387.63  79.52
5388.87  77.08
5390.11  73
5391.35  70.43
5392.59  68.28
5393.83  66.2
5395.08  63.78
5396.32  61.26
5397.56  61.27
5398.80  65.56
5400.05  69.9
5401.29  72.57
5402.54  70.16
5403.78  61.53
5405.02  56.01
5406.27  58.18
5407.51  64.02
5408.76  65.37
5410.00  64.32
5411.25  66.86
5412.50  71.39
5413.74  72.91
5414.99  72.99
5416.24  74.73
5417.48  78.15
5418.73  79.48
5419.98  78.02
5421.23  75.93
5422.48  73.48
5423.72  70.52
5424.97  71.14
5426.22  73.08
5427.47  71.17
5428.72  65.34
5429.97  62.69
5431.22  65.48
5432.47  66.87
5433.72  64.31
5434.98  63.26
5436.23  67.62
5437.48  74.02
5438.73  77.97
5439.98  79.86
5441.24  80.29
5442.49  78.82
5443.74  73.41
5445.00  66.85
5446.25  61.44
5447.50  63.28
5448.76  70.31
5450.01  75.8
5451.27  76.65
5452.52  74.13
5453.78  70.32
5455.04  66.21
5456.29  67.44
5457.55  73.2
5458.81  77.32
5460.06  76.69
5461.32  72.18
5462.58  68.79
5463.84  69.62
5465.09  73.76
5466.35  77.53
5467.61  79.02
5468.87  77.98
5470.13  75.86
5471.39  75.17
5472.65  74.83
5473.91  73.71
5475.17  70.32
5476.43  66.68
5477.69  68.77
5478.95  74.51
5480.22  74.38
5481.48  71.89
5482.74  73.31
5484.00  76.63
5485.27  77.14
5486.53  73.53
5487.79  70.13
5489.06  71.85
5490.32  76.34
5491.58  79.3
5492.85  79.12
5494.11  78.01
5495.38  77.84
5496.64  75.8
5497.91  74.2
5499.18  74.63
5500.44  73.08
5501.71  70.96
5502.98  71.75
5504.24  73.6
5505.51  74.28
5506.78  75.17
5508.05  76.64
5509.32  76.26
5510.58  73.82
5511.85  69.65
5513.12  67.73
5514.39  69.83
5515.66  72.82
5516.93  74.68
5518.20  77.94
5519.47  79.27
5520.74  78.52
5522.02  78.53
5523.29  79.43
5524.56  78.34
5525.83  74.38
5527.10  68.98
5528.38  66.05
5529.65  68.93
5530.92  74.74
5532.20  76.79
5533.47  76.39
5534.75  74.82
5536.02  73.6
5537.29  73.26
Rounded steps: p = 65.0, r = 4.17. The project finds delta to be 4.17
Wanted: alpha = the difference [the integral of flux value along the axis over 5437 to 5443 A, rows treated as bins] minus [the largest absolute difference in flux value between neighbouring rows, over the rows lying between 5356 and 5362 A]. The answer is 469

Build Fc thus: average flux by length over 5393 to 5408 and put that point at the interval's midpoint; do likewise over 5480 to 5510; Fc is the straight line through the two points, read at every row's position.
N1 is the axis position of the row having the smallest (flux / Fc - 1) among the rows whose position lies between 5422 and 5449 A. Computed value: 5446.25 A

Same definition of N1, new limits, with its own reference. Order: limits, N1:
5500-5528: 5527.10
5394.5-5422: 5405.02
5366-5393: 5371.53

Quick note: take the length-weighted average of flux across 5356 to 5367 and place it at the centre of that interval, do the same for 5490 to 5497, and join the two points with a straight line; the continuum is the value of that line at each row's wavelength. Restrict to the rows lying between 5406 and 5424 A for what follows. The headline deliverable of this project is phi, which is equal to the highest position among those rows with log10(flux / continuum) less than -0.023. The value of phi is 5423.72 A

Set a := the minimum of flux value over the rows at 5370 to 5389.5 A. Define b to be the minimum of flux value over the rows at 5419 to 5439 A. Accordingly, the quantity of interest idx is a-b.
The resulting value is -4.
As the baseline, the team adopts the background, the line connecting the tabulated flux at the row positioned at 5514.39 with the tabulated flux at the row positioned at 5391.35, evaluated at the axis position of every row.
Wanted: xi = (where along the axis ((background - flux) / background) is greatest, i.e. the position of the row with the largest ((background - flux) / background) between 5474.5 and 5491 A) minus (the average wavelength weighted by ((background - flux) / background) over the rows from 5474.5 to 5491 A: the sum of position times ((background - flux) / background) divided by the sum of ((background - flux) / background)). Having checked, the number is -9.0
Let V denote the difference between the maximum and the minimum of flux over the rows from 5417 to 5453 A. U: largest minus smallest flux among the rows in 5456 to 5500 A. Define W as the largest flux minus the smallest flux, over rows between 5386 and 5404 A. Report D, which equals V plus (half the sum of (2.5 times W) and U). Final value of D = 48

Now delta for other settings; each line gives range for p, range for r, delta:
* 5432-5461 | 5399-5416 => 8.63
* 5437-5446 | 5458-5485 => 5.74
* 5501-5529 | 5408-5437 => 5.83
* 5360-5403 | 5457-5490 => 5.74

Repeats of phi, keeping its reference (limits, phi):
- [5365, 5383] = 5382.67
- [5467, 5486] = 5482.74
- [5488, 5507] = 5504.24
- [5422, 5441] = 5437.48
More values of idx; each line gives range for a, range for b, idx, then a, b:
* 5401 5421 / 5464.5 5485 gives -11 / 56.01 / 66.68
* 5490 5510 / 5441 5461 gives 10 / 70.96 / 61.44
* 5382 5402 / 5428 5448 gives 0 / 61.26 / 61.44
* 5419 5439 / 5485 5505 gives -7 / 62.69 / 70.13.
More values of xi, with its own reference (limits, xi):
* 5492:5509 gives 2.4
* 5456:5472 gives -9.6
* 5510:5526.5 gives -7.7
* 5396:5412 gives 1.1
